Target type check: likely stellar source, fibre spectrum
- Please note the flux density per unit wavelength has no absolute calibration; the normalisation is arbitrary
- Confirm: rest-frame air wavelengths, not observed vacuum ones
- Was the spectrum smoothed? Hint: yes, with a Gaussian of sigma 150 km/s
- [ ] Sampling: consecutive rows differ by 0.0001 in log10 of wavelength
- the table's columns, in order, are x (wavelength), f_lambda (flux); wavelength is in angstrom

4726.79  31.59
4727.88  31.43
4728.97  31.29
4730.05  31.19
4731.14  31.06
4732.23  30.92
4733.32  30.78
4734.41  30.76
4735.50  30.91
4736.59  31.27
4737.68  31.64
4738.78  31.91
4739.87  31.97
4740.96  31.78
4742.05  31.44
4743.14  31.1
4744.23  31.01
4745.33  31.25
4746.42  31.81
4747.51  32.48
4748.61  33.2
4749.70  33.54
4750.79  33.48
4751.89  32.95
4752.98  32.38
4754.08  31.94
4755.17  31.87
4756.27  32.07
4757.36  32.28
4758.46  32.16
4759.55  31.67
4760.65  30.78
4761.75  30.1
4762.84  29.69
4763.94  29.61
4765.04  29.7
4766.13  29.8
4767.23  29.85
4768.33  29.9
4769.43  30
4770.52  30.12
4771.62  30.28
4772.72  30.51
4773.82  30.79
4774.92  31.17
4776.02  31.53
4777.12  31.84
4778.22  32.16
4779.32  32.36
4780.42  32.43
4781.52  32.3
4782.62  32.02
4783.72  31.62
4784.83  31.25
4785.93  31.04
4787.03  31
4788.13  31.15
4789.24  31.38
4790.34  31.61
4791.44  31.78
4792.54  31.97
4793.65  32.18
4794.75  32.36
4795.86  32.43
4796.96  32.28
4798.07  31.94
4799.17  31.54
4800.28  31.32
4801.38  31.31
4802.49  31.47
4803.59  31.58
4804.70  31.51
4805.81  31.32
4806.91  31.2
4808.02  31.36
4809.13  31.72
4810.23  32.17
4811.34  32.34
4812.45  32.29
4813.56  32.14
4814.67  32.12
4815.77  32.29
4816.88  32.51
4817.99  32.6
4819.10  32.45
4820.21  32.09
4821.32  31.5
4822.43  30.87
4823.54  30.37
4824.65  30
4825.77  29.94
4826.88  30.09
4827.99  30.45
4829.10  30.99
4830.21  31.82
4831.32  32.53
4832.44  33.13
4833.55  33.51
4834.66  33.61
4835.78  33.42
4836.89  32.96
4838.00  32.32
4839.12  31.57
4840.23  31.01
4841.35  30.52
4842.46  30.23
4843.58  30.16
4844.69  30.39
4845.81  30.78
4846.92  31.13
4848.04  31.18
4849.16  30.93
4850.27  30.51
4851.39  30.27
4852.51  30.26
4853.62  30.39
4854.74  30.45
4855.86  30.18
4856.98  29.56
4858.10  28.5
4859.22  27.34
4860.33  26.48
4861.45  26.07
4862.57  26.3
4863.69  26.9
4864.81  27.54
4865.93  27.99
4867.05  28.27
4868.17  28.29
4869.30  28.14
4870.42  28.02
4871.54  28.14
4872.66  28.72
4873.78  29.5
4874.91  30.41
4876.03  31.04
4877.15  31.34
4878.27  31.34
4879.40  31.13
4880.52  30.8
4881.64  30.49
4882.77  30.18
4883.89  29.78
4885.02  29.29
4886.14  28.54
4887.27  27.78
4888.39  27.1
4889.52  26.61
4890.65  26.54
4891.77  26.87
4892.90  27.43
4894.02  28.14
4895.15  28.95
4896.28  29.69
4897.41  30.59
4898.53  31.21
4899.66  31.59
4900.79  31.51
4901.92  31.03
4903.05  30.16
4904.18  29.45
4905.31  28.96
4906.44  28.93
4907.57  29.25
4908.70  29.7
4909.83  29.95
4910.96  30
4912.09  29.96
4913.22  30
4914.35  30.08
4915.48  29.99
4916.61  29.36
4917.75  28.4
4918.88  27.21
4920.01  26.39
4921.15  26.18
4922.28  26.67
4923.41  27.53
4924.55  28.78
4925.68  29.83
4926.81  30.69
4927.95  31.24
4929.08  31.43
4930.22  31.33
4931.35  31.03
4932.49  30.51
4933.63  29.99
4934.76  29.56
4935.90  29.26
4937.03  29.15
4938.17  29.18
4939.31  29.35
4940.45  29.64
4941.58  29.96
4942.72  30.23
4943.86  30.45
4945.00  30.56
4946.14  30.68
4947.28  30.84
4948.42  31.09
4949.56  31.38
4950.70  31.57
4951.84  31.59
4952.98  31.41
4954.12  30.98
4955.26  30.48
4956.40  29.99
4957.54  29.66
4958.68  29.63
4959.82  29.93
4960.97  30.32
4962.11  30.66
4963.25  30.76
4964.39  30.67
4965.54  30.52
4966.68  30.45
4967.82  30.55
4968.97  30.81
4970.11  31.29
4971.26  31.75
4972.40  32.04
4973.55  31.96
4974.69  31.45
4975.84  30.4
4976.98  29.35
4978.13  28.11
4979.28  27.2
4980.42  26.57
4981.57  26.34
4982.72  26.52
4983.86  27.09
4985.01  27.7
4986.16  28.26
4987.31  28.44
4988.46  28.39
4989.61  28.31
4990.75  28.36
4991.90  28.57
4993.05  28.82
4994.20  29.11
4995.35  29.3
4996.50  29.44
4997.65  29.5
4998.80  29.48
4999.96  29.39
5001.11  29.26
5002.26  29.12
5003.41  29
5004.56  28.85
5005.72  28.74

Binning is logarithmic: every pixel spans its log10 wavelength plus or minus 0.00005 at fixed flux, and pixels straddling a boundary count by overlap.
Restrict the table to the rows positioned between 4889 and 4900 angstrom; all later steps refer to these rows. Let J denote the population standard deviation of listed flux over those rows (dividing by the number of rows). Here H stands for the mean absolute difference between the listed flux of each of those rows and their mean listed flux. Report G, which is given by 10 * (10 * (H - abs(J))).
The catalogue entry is -19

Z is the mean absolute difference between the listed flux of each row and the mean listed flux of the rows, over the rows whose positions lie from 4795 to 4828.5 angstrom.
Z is 0.6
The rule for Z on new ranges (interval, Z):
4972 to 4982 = 2.0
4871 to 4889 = 1.1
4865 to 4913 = 1.2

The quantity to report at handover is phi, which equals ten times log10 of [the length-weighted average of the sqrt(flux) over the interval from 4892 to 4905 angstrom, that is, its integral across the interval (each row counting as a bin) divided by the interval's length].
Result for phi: 7.37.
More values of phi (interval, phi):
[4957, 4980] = 7.41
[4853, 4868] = 7.25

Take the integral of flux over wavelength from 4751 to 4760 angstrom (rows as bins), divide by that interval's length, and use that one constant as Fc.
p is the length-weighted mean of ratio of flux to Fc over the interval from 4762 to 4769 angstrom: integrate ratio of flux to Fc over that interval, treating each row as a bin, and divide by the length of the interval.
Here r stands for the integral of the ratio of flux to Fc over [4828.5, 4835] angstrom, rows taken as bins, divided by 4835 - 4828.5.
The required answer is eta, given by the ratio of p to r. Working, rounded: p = 0.92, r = 1.01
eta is 0.91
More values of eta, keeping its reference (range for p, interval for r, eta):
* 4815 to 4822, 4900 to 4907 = 1.07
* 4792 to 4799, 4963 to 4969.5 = 1.05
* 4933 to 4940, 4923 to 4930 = 0.98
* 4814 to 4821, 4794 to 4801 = 1.01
